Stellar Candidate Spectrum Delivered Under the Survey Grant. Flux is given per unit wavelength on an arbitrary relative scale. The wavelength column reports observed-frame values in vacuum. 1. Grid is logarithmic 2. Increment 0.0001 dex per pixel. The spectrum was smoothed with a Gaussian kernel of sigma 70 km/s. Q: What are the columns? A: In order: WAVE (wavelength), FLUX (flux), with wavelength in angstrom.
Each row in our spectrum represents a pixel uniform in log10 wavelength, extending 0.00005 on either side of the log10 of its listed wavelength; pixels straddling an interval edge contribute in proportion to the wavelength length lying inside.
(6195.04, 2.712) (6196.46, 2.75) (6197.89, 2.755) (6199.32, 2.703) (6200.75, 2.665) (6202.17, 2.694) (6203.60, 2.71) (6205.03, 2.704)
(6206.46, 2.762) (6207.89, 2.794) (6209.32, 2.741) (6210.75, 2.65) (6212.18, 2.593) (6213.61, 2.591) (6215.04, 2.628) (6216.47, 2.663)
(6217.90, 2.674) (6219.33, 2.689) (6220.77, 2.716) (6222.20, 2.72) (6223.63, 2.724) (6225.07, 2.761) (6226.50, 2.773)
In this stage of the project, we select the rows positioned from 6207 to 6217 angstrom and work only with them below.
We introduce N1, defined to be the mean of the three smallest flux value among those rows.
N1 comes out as 2.60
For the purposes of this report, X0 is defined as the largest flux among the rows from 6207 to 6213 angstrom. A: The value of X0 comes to 2.794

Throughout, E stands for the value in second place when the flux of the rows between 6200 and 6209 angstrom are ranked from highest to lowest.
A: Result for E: 2.762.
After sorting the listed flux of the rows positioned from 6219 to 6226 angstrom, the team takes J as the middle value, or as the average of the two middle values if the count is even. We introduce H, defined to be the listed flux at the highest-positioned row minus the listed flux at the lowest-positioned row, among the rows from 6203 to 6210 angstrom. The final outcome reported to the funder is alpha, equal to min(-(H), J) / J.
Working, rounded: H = 0.03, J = 2.72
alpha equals -0.011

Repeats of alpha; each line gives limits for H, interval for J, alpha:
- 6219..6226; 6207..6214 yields -0.027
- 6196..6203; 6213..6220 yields 0.021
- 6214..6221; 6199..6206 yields -0.033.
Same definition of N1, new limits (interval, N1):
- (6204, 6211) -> 2.70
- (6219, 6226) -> 2.71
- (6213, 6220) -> 2.63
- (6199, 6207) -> 2.69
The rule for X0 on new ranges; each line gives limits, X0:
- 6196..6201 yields 2.755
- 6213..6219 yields 2.674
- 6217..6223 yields 2.72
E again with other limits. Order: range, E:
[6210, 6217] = 2.65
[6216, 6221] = 2.689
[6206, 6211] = 2.762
